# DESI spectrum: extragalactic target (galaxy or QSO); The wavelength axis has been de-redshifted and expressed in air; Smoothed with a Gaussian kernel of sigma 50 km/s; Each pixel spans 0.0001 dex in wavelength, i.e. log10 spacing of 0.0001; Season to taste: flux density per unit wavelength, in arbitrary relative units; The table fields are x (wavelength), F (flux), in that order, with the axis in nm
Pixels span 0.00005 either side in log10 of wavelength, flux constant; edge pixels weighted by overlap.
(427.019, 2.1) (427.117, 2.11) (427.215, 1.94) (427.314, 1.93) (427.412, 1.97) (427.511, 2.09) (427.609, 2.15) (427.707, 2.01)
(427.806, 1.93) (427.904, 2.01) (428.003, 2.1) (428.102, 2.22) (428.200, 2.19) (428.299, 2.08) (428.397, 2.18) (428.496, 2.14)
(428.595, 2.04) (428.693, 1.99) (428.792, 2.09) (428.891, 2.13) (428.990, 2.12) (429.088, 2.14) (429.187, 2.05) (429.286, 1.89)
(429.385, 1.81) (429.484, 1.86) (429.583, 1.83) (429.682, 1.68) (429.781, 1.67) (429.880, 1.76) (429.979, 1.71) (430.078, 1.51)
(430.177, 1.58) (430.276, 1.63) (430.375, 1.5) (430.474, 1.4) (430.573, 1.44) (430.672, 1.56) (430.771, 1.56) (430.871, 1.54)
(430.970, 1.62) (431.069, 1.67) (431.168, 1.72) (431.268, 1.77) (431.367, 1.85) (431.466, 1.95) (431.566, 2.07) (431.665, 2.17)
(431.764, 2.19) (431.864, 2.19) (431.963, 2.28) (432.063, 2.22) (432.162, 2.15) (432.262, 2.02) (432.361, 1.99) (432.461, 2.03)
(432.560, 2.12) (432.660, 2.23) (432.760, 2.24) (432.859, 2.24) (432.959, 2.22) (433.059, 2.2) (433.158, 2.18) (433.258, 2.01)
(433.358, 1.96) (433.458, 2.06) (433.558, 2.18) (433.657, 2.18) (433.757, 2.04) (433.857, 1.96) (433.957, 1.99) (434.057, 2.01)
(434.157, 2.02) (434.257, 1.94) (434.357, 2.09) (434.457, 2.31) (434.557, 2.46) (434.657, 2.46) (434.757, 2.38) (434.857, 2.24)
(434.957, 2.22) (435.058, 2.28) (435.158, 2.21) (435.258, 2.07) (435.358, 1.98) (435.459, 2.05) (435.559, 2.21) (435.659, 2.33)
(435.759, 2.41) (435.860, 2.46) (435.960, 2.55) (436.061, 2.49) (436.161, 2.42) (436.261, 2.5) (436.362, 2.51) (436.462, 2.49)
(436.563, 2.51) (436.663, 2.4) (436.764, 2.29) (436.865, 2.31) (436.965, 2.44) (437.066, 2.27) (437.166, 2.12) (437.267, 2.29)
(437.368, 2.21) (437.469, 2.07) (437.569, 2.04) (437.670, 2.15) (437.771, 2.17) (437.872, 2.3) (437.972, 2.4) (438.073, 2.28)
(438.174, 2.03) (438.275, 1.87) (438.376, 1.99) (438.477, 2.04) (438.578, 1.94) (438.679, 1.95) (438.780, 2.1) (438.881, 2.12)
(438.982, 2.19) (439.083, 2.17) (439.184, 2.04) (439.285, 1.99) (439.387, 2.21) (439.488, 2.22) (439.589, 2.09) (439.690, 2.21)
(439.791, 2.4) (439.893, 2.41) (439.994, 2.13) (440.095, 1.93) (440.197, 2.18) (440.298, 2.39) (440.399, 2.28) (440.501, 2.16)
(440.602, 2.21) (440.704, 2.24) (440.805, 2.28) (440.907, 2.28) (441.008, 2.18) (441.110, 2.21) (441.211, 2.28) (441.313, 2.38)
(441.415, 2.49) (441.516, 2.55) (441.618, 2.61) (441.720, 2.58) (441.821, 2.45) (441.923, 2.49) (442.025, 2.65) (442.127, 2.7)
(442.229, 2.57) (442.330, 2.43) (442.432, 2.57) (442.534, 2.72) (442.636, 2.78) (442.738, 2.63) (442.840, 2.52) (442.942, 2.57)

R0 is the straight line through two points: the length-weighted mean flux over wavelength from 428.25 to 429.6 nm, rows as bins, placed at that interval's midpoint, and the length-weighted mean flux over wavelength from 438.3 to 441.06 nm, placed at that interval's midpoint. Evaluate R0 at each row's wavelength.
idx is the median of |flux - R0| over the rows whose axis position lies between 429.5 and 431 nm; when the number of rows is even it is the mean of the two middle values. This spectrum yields 0.464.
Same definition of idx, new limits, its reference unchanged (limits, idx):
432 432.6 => 0.065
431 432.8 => 0.126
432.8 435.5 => 0.119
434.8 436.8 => 0.249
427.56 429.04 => 0.086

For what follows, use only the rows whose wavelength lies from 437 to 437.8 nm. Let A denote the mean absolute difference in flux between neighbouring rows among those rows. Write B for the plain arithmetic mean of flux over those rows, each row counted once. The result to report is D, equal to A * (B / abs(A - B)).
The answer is 0.10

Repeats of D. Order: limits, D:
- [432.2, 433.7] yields 0.06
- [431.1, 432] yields 0.07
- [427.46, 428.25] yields 0.09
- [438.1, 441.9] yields 0.10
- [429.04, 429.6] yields 0.09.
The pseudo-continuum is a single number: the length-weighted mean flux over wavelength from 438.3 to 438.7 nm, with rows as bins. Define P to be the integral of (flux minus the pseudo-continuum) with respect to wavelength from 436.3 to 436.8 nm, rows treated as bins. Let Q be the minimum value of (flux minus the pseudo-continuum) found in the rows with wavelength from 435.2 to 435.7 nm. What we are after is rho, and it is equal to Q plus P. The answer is 0.24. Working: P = 0.235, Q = 0.01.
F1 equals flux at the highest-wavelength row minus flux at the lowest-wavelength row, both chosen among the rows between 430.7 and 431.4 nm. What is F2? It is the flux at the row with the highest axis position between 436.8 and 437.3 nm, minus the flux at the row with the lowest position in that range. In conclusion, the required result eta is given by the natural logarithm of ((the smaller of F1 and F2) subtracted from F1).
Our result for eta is -1.17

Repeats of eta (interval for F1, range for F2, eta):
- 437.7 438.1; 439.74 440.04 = -0.97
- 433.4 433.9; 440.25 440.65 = -2.53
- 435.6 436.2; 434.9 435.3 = -1.43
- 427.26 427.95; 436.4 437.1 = -1.20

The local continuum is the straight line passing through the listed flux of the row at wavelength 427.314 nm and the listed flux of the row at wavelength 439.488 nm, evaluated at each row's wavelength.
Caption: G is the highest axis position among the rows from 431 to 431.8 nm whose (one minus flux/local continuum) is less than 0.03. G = 431.764 nm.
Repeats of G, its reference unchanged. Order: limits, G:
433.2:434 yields 433.757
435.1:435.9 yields 435.860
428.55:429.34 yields 429.187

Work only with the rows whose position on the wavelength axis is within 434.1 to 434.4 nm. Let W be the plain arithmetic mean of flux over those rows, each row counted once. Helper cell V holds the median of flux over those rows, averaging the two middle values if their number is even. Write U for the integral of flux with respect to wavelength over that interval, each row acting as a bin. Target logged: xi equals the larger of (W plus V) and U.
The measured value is 4.0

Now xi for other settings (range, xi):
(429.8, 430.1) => 3.4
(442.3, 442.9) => 5.2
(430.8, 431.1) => 3.2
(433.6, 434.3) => 4.0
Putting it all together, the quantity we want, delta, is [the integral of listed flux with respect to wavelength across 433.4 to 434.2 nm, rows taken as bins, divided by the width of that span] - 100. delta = -97.9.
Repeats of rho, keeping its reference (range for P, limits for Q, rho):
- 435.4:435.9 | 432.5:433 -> 0.30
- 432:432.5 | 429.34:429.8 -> -0.25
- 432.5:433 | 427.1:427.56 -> 0.07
